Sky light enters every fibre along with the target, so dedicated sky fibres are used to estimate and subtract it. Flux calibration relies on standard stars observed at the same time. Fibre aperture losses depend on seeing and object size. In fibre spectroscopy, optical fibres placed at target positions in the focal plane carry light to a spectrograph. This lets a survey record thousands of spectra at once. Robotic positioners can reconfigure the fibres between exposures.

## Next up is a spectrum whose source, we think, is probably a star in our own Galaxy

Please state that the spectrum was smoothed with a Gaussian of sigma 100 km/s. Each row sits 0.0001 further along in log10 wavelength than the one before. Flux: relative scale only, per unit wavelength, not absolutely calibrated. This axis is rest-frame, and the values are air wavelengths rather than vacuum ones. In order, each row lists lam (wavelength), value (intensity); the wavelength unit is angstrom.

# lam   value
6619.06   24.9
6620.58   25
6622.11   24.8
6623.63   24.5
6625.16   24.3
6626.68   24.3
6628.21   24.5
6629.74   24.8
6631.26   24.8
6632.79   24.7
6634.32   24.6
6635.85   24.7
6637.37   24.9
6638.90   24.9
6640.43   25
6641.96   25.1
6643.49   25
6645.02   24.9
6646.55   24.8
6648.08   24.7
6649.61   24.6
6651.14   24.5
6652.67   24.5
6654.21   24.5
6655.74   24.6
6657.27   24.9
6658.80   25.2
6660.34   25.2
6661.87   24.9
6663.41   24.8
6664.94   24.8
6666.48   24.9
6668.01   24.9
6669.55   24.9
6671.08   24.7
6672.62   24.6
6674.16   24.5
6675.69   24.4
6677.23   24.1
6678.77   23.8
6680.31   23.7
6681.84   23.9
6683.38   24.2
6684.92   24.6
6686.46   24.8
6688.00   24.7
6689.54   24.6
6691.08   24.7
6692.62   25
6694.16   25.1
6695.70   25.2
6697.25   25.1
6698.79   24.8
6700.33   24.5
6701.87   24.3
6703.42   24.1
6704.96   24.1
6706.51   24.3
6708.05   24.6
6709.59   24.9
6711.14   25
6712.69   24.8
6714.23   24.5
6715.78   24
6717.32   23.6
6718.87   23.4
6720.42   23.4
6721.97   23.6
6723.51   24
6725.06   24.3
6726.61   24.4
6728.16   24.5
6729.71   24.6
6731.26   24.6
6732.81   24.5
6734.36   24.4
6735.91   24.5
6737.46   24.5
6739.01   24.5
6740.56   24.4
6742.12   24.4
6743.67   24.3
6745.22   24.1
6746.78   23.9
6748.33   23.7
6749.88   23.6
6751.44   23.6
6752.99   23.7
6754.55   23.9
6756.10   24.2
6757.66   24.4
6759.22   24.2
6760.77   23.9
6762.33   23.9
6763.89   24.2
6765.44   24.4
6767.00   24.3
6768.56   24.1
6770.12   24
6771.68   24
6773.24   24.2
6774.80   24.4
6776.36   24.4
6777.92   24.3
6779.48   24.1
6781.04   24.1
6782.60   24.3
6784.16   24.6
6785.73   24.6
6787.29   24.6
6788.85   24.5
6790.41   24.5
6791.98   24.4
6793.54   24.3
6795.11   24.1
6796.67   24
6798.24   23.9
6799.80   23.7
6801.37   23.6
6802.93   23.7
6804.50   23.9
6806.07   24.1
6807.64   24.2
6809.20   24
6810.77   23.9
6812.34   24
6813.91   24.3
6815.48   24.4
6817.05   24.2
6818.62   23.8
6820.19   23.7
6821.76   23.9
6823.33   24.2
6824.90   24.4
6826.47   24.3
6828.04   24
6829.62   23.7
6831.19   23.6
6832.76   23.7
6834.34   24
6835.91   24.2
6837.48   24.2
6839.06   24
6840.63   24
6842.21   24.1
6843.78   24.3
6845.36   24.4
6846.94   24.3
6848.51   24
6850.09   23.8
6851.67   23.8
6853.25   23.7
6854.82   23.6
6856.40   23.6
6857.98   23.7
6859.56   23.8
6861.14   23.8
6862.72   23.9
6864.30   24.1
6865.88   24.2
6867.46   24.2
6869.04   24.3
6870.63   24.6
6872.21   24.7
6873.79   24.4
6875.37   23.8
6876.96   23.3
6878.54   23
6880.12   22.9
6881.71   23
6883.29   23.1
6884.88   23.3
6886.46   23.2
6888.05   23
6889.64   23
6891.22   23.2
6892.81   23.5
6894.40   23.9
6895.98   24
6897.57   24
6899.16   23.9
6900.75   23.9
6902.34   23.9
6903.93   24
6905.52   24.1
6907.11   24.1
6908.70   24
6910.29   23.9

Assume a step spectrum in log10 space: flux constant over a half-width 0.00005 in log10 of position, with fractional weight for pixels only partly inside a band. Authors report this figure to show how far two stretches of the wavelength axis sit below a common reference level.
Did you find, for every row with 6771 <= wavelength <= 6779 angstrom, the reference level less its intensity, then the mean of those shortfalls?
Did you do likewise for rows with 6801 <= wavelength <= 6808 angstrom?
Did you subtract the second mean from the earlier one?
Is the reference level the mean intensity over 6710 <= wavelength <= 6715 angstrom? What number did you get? -0.36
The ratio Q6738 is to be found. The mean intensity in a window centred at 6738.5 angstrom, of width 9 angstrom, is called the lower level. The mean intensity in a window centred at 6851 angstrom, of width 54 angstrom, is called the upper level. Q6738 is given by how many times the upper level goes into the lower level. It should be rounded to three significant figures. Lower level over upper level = 1.02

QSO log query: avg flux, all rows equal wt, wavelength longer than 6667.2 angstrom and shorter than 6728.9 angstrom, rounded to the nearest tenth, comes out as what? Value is 24.4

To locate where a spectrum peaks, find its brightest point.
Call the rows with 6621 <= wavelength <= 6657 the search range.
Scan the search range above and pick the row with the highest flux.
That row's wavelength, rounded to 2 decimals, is 6641.96 angstrom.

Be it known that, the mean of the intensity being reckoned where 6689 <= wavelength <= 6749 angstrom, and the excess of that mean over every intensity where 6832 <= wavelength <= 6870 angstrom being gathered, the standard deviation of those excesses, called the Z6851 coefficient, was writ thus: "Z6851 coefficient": 0.24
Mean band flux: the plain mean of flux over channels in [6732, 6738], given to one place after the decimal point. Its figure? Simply 24.5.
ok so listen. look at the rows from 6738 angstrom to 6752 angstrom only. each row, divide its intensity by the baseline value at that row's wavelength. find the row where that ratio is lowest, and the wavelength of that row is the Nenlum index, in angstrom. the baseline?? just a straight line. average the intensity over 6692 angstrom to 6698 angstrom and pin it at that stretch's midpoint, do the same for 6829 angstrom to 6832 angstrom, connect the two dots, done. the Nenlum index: 6749.88 angstrom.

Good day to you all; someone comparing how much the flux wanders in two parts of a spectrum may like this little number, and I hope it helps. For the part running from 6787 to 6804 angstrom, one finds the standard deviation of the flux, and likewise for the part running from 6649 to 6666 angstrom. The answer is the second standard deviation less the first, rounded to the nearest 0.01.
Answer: -0.10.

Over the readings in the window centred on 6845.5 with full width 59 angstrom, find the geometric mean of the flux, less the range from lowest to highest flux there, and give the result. 22.9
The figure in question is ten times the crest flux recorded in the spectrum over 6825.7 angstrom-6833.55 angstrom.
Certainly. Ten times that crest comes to 243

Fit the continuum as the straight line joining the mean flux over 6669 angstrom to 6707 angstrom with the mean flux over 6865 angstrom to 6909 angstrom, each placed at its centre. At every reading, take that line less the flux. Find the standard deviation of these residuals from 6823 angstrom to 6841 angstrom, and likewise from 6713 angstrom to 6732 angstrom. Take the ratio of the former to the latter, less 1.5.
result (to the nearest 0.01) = -0.99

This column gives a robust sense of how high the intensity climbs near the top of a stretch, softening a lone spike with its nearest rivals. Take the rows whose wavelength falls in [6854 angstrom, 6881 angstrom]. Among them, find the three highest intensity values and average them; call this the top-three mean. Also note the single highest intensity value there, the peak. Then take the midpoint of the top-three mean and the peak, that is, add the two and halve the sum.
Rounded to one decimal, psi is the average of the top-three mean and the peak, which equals 24.6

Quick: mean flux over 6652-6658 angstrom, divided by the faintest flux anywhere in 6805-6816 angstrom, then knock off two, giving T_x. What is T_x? -0.97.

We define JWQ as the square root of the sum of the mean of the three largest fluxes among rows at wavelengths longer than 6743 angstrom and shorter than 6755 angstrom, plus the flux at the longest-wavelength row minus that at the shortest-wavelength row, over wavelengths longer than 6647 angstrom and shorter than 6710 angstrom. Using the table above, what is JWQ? 4.93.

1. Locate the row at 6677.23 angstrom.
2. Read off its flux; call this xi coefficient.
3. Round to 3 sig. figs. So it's 24.1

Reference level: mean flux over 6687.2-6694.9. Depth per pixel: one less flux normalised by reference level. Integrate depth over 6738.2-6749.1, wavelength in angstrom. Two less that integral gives 1.72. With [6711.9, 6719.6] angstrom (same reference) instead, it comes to 1.76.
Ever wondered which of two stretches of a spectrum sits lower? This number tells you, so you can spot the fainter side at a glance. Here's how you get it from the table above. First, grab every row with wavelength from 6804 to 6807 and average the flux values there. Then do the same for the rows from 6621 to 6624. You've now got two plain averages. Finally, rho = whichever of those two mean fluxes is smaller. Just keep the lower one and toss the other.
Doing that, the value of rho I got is 24.0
